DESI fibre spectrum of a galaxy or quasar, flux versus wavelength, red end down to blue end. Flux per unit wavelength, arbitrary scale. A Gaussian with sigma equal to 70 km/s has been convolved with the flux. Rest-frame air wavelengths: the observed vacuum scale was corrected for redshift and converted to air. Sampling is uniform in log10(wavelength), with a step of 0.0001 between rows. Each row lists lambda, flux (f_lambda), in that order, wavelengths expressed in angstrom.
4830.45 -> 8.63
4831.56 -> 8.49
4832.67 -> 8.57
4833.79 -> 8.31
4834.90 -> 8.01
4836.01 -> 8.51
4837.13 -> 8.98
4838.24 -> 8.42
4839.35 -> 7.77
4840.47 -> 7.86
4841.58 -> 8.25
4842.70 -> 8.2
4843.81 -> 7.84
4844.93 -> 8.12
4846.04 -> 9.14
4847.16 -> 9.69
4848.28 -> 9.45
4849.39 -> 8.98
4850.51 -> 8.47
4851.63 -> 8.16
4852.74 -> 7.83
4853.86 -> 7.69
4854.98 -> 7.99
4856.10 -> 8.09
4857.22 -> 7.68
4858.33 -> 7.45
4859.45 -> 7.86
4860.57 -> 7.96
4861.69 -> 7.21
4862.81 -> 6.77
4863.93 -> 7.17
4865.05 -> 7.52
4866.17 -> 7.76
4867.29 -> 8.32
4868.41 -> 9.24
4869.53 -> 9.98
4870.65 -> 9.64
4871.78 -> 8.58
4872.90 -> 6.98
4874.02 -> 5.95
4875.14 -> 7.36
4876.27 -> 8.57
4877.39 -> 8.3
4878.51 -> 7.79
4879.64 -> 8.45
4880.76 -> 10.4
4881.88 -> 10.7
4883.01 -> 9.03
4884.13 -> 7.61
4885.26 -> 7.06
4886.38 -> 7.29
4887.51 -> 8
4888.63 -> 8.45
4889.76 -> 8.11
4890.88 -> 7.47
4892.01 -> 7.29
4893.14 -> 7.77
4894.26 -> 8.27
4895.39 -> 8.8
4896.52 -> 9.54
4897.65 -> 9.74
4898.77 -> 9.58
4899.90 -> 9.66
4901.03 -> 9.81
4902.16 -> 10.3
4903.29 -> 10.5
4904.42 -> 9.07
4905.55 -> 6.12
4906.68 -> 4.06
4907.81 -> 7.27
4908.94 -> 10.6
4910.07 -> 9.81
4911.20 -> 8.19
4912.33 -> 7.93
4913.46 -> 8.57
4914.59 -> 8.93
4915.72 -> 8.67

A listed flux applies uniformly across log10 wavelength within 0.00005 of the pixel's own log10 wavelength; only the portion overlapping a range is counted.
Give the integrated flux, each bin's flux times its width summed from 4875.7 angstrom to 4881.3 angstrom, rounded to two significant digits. 49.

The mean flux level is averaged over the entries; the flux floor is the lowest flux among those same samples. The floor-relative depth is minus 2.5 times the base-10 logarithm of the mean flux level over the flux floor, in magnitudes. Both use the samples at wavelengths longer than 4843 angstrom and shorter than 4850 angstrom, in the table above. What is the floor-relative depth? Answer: -0.13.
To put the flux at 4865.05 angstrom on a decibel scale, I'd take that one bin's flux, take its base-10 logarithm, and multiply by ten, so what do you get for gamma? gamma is 8.8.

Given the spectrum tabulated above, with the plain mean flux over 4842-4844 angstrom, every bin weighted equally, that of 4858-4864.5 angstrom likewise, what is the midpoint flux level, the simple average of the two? 7.7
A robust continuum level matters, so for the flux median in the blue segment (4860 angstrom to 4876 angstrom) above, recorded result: 7.6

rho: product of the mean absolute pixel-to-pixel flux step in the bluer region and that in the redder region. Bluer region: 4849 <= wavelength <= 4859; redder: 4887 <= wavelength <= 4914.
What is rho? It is 0.27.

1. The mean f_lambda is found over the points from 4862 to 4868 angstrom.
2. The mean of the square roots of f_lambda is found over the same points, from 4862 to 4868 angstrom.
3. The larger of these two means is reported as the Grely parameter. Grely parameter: 7.5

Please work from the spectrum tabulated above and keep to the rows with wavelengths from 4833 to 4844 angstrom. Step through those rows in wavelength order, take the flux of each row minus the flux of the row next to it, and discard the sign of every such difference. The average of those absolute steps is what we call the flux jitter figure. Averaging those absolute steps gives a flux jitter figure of 0.4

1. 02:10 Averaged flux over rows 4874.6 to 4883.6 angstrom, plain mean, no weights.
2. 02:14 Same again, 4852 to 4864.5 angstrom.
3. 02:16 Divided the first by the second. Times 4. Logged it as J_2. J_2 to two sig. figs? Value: 4.6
